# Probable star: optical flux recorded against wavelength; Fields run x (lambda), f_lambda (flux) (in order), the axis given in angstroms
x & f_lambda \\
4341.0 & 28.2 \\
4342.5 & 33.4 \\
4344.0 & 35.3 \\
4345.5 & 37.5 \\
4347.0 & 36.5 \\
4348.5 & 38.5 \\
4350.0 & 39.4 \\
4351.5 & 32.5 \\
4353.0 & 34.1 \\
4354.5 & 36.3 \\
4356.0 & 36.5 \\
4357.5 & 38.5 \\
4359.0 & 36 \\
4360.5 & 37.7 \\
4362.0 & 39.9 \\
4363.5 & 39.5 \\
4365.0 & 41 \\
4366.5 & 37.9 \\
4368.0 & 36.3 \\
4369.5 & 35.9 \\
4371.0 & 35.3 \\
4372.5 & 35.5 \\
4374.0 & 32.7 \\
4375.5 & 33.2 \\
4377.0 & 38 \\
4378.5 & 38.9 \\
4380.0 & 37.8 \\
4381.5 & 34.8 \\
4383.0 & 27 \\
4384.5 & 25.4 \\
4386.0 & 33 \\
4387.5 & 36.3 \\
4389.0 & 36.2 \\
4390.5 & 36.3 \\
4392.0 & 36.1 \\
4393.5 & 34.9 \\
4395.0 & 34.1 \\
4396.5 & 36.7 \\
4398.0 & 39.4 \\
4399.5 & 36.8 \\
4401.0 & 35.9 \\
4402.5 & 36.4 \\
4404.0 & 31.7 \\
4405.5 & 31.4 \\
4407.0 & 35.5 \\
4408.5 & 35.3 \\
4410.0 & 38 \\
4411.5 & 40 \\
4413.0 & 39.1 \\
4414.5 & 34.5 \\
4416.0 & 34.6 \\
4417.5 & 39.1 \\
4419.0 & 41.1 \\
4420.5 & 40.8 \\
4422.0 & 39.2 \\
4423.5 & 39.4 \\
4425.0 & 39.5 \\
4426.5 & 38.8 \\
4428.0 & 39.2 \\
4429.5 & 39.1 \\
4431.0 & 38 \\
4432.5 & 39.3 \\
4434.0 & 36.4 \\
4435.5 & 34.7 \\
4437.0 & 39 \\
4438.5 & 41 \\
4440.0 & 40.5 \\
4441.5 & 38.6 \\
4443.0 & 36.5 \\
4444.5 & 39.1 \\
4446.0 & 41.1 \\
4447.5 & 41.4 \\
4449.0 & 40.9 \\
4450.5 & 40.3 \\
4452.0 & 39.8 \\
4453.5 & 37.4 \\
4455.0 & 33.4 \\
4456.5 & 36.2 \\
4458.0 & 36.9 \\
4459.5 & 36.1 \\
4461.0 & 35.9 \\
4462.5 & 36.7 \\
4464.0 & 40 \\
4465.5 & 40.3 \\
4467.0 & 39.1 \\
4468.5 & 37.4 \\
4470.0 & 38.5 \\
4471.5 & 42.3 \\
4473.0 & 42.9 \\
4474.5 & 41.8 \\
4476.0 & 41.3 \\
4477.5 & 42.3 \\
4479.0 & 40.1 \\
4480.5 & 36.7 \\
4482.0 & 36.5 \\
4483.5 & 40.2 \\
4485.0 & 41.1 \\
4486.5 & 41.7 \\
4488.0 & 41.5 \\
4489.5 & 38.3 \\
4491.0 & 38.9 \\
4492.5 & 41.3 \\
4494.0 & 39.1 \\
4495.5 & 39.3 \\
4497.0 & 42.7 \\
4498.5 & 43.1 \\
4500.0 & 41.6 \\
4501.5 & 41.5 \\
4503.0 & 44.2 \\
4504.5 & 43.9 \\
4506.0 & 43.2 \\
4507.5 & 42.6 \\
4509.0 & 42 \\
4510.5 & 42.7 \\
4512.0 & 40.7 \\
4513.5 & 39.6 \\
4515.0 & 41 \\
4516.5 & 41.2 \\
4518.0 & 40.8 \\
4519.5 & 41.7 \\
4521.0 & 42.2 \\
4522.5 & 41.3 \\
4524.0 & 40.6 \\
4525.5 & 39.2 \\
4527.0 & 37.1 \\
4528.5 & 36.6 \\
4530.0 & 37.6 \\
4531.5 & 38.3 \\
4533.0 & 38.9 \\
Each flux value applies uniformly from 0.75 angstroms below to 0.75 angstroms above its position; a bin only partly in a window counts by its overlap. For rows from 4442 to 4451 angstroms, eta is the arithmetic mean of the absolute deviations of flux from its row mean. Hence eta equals 1.4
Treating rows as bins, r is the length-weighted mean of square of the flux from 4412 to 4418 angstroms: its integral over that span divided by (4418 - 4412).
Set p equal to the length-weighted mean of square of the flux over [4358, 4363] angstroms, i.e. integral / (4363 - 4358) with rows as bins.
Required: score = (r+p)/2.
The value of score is 1405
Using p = 1445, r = 1364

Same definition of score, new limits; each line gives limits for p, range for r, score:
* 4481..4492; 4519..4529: 1586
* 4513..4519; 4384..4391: 1403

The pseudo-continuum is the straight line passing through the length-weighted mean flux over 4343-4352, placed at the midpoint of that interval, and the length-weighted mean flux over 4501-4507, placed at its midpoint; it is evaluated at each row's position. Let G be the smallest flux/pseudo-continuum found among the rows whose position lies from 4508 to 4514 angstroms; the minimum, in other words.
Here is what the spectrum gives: 0.91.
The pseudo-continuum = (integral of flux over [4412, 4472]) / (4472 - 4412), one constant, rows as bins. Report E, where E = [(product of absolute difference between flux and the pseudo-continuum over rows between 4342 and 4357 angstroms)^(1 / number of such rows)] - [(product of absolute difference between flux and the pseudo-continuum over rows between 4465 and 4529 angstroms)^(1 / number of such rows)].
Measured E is -0.4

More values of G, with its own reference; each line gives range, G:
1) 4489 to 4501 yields 0.90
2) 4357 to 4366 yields 0.97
